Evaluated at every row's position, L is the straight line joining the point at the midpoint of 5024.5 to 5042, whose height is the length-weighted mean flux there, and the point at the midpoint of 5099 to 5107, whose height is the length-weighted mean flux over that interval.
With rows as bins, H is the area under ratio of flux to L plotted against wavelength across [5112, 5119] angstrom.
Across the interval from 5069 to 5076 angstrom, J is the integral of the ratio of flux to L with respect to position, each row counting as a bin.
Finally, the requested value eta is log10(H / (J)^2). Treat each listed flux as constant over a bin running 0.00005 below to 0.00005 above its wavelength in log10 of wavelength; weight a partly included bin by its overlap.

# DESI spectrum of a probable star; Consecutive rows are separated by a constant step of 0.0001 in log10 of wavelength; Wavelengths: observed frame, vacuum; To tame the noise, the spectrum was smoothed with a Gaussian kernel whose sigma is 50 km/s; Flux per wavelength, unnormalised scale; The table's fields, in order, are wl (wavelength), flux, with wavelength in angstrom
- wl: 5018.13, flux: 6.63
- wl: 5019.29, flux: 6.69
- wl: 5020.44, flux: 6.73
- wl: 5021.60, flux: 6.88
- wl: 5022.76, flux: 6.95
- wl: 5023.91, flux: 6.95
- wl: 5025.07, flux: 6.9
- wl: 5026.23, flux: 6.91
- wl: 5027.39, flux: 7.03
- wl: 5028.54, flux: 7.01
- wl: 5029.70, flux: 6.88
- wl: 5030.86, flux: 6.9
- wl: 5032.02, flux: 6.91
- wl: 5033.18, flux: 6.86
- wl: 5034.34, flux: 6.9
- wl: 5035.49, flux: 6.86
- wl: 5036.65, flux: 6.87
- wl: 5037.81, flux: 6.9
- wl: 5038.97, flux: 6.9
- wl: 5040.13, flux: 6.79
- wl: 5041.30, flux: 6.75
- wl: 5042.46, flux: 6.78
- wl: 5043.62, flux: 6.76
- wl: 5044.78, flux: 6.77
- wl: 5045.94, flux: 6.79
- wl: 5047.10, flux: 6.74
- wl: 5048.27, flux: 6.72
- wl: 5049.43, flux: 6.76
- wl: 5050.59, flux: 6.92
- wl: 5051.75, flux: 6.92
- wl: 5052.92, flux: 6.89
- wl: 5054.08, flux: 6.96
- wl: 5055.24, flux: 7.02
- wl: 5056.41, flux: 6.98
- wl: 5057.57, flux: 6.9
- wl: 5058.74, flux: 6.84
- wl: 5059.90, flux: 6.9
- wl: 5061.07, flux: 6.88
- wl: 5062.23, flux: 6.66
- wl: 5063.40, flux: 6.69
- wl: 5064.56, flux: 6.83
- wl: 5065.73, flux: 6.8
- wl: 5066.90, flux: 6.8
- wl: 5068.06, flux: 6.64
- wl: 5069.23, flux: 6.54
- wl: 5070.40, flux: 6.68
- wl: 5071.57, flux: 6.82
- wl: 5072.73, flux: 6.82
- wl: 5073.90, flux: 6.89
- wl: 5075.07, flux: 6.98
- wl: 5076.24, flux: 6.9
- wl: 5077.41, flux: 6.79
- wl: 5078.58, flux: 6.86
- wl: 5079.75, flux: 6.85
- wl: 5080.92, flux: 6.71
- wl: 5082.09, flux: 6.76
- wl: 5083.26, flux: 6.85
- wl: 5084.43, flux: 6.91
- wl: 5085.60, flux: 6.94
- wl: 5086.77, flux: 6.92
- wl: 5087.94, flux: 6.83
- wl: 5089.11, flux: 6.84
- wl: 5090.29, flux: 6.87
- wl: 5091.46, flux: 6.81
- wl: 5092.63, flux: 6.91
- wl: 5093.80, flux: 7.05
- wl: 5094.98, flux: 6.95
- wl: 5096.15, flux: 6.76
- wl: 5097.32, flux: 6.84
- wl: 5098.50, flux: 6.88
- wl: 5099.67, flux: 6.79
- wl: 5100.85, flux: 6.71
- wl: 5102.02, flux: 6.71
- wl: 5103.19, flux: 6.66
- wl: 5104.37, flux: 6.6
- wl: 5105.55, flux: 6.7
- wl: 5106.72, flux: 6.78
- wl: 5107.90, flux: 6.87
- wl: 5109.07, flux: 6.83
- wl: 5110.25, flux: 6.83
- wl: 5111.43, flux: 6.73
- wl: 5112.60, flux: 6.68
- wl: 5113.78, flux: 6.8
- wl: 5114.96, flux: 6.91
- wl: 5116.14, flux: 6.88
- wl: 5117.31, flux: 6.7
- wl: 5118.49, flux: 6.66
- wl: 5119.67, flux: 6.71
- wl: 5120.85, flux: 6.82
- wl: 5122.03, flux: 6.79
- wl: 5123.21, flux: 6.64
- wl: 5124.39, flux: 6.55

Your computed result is -0.841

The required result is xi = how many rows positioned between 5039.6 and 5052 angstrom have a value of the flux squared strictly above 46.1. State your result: 4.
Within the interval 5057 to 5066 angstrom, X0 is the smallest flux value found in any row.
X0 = 6.66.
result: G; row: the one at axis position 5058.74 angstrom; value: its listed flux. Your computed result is 6.84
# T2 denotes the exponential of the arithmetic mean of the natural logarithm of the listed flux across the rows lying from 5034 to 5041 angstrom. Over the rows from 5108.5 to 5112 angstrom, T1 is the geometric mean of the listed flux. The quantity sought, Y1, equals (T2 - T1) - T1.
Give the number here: -6.72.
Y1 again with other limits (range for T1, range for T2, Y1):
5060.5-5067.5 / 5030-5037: -6.67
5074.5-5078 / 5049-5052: -6.91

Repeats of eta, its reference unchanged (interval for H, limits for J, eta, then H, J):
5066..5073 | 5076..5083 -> -0.855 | 6.92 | 7.04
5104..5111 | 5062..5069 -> -0.831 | 7.07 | 6.92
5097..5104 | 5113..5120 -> -0.856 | 7.04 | 7.10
